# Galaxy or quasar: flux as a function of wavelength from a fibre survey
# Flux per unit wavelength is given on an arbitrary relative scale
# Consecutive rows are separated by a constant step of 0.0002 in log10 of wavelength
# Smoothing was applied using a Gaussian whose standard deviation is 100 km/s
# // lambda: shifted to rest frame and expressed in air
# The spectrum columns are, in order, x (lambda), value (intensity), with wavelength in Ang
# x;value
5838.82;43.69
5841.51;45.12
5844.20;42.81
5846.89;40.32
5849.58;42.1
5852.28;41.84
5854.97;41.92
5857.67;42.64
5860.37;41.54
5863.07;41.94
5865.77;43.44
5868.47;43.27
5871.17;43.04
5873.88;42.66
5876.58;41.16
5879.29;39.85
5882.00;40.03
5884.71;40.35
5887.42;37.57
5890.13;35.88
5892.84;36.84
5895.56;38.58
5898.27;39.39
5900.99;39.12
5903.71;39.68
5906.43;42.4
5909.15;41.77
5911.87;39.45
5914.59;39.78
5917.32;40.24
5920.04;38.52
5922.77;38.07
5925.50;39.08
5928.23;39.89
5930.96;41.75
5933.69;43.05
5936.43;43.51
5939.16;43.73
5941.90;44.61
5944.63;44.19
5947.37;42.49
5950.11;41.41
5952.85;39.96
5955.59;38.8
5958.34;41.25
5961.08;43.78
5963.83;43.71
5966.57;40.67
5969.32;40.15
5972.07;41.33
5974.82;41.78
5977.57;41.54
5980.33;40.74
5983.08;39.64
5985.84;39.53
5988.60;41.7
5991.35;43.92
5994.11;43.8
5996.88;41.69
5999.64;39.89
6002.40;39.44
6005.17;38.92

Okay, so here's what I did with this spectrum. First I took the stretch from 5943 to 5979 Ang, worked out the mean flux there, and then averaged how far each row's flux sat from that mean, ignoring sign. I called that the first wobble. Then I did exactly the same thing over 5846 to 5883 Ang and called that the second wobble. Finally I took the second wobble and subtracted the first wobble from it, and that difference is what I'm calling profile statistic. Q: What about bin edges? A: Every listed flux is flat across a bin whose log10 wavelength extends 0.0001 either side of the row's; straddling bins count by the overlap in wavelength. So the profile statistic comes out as -0.31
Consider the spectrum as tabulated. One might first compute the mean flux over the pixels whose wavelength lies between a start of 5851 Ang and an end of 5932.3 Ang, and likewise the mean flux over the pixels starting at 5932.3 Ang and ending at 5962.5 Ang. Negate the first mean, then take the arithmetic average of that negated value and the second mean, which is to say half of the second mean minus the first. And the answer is 1.0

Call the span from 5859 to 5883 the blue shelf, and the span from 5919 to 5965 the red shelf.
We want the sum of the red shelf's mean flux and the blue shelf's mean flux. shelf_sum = 83.5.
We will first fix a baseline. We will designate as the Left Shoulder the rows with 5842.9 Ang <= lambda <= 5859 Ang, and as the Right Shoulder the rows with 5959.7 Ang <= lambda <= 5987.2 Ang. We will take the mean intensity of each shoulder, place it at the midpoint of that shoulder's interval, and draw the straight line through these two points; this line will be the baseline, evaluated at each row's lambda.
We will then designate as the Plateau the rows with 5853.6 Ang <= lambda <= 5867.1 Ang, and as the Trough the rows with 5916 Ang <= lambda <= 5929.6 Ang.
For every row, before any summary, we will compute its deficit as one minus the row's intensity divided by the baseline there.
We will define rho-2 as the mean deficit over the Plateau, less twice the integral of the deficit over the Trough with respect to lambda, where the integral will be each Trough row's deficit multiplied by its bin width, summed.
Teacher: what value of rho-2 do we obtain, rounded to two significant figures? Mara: -1.6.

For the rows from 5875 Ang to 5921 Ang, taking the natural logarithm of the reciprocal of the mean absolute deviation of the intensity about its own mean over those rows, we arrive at -0.2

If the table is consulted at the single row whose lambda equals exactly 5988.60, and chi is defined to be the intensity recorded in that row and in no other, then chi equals 41.7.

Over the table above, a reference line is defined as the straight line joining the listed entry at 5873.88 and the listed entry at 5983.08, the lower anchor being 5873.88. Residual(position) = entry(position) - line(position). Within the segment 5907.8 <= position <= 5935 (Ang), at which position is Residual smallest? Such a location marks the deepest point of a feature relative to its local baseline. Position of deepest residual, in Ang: 5922.77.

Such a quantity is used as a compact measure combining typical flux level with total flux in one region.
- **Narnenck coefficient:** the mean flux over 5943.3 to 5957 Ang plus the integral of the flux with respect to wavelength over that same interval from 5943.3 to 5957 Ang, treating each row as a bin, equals 608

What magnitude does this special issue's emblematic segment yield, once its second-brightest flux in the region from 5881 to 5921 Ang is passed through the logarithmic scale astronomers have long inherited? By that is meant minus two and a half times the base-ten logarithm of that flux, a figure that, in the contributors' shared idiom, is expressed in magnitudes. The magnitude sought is -4.052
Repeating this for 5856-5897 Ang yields -4.090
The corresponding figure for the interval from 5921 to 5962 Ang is -4.113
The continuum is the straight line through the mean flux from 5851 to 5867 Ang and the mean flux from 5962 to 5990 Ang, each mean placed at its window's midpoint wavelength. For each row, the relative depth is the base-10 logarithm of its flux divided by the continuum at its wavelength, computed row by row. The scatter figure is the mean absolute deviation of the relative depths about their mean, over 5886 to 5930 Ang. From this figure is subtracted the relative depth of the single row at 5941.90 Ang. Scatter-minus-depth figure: -0.02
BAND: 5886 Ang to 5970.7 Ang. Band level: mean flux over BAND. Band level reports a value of 40.6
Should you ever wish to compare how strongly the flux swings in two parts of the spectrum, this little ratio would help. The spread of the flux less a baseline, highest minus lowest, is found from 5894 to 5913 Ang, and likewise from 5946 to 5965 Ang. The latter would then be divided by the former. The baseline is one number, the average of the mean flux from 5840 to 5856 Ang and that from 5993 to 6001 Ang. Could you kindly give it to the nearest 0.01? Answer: 1.30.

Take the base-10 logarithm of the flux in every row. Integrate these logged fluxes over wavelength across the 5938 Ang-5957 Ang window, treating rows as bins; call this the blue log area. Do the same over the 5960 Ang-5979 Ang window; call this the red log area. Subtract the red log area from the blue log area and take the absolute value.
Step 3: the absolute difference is 0.1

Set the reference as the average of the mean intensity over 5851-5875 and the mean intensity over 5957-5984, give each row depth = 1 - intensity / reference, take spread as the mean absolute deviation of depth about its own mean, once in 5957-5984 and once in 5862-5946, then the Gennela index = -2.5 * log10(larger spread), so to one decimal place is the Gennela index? 3.3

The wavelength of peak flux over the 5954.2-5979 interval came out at 5961.08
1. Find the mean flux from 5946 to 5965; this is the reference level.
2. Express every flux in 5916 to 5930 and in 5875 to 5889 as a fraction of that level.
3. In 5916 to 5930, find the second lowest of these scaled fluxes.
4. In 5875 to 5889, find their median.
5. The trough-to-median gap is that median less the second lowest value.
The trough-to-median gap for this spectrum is 0.0363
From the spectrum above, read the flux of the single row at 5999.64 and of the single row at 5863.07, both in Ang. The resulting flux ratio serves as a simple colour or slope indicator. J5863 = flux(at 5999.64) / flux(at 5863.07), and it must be 0.95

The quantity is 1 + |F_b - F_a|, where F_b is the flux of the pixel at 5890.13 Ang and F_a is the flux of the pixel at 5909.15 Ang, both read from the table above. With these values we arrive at 6.9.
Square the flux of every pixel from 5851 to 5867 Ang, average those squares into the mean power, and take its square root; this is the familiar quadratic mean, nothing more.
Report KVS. 42.2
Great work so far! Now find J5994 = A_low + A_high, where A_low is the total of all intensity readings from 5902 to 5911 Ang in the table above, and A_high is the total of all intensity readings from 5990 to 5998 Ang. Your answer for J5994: 253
